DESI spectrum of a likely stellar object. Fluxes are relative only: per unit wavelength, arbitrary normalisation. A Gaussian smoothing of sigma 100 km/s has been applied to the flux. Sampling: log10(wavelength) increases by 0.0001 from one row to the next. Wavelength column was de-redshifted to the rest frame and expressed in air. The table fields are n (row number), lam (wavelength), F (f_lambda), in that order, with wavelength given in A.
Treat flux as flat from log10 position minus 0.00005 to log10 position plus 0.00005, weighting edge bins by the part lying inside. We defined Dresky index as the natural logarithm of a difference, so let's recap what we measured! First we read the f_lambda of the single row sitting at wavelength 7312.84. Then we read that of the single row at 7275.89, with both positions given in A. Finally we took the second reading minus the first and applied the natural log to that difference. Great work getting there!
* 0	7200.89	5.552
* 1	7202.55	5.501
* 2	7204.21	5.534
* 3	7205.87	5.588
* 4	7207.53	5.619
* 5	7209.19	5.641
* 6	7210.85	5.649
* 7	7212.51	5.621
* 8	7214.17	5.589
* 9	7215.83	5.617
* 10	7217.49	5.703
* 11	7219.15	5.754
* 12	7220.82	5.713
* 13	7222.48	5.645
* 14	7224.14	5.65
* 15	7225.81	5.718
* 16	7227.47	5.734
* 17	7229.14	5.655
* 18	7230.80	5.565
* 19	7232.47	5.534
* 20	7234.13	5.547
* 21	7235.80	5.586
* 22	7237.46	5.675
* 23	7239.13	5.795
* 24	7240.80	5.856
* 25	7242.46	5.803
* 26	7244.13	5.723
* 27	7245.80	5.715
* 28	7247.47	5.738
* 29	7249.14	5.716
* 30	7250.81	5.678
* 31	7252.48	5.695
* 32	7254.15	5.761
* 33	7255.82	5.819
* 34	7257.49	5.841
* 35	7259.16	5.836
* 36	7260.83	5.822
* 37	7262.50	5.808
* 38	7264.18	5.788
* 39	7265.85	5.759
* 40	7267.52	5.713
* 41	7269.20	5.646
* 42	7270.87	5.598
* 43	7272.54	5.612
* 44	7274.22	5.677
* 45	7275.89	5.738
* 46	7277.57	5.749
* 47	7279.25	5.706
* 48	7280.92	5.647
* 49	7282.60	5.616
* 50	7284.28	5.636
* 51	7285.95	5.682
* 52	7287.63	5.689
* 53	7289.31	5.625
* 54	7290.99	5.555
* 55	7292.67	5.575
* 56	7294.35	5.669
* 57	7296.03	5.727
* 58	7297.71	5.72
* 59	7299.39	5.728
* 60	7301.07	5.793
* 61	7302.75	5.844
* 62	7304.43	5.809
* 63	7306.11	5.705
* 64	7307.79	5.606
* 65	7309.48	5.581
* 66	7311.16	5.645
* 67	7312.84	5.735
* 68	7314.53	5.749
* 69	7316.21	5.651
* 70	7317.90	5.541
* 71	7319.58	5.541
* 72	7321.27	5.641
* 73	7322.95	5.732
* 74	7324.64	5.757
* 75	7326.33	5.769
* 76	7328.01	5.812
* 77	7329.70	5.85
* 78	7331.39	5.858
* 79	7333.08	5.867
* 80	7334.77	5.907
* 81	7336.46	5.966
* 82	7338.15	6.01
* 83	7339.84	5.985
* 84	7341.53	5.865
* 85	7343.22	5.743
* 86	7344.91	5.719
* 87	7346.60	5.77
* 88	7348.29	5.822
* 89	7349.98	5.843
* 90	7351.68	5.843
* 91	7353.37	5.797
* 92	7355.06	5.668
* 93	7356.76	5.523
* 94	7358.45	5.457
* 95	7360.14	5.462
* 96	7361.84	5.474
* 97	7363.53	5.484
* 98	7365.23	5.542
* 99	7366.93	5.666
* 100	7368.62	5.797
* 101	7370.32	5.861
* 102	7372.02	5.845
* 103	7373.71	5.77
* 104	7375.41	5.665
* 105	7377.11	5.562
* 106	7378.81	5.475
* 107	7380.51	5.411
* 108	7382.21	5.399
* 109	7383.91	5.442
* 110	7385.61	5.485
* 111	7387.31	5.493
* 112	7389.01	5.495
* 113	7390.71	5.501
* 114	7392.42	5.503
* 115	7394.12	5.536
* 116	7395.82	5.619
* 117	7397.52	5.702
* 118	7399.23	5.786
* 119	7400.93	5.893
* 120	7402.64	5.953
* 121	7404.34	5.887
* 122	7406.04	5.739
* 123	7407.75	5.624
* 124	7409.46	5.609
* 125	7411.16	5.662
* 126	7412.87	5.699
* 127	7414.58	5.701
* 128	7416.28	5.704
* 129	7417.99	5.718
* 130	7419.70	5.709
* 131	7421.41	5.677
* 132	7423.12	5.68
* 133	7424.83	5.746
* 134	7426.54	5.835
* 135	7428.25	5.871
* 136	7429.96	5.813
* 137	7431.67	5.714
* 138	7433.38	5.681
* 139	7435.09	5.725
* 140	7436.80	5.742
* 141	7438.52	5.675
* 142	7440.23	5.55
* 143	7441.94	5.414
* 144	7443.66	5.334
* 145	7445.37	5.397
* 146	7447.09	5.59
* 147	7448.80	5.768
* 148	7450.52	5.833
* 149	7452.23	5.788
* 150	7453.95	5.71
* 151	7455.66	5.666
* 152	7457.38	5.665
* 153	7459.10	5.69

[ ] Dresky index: -5.8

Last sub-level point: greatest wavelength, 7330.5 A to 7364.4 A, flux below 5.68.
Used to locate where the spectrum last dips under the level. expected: 7363.53 A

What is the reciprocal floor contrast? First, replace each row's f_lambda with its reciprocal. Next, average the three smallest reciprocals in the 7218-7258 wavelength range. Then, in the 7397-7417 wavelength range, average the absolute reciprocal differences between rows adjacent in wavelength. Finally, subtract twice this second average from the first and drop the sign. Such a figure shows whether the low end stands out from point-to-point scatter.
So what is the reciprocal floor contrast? 0.168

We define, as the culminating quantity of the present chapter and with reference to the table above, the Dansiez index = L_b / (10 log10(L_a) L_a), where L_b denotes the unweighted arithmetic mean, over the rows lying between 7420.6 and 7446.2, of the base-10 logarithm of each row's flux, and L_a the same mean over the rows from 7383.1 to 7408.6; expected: -0.807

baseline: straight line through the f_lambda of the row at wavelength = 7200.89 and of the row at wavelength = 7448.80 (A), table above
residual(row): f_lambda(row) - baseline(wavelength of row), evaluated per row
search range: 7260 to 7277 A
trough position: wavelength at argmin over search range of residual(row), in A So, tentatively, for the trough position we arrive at 7270.87 A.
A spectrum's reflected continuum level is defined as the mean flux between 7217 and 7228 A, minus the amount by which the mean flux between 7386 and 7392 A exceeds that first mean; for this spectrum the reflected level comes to 5.91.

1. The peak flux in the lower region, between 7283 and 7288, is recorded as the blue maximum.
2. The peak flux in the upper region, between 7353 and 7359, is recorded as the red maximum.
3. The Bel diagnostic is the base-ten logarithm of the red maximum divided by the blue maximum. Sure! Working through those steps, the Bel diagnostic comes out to 0.008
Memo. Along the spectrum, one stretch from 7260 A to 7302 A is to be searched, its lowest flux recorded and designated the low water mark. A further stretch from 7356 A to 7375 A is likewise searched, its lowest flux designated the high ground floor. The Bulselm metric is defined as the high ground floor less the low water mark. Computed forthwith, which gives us -0.10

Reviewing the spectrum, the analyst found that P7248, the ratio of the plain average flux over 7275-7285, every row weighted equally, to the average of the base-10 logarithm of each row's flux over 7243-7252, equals 7.51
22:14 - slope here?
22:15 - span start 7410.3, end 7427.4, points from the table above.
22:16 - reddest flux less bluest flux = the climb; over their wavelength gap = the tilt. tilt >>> 0.011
